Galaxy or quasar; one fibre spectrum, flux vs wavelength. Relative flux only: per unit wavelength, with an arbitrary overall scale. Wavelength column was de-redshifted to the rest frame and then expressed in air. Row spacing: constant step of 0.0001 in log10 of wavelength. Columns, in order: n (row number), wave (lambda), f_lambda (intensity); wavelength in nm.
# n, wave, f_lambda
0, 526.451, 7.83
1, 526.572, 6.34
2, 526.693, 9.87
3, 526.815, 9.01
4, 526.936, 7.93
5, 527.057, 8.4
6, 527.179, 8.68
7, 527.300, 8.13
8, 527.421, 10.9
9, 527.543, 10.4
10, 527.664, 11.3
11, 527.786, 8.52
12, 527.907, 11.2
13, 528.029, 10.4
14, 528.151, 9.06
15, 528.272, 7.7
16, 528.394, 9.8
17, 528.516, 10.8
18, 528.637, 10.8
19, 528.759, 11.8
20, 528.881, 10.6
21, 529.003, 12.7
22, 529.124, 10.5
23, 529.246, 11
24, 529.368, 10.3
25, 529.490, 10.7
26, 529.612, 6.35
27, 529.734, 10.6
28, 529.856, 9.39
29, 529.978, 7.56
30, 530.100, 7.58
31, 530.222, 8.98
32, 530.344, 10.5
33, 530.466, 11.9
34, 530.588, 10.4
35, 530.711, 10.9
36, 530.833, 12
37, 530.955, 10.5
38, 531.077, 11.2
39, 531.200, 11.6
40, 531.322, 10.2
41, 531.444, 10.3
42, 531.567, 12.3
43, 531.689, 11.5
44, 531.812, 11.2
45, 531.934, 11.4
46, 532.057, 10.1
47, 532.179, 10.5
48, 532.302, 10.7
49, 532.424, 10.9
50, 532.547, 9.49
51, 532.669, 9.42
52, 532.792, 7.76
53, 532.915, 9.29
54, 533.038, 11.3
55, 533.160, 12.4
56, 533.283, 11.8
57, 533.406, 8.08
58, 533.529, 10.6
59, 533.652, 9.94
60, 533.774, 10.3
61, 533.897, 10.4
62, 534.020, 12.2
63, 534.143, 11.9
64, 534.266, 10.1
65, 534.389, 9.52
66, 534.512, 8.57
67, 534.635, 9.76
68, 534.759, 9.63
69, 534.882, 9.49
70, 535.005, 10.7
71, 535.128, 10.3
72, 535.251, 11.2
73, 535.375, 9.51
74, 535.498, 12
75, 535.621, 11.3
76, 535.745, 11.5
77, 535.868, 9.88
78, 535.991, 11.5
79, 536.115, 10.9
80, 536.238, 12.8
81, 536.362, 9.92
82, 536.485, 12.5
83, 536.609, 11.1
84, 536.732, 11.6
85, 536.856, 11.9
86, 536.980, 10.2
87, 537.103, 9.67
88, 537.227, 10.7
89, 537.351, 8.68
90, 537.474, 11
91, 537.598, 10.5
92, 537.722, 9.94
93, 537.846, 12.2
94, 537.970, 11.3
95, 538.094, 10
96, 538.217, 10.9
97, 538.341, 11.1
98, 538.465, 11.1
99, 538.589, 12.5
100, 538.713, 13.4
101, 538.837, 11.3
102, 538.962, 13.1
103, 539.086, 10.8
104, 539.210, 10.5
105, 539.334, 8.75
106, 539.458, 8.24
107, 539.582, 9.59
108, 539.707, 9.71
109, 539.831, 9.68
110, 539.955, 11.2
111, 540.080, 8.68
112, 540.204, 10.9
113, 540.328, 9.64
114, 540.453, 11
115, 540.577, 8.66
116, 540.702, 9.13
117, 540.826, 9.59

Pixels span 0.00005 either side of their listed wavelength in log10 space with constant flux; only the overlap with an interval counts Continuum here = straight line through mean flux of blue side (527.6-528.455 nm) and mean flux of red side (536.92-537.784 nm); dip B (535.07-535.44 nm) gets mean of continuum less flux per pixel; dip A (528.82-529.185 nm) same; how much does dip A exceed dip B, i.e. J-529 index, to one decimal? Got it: -1.2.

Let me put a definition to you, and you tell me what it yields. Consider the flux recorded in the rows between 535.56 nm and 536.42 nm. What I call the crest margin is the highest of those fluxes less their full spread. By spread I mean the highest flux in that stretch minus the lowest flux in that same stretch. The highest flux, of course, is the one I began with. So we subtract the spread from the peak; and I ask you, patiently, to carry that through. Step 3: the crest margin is 9.9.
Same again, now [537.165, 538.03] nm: 8.7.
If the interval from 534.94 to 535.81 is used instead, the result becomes 9.5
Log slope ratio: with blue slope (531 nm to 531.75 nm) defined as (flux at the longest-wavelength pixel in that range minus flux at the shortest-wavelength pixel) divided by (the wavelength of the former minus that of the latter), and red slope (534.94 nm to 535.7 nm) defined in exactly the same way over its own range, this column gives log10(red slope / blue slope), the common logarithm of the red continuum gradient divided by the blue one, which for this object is 0.30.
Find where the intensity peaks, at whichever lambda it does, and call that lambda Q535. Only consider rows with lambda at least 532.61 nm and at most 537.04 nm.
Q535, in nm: 536.238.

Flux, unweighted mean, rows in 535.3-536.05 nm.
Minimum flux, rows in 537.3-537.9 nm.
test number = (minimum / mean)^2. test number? 0.63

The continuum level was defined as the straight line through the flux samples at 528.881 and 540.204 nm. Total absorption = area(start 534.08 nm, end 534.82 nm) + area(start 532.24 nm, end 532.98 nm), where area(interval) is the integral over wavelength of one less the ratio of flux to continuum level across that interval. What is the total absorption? 0.133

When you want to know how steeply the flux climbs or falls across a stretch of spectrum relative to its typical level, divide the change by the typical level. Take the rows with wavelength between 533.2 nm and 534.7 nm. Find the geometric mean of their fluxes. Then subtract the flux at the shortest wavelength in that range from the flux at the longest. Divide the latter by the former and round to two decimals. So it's -0.20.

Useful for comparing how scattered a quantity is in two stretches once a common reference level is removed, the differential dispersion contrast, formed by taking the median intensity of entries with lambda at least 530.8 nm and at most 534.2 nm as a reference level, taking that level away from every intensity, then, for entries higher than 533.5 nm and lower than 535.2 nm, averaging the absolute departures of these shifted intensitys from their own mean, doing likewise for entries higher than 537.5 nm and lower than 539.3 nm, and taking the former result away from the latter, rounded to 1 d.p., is 0.2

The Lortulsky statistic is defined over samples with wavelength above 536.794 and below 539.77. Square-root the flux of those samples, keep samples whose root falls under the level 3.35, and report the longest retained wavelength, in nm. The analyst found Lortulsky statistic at 539.707 nm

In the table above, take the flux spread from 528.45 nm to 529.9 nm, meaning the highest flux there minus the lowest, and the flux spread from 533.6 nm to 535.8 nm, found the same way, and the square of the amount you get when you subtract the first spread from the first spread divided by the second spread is 21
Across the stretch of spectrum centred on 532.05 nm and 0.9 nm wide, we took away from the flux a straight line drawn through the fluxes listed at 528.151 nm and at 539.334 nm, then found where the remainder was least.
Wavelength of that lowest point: 532.057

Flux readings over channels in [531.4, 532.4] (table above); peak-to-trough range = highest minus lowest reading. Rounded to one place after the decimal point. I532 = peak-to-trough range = 2.2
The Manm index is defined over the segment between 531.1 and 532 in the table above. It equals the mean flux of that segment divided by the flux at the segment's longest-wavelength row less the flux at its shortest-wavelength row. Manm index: -56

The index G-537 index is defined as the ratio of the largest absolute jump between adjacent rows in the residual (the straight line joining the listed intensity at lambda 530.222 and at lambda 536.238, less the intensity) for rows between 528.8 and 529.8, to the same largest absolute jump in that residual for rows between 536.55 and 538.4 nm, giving 2.0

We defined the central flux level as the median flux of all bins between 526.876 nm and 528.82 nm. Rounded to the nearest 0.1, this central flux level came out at 10.1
